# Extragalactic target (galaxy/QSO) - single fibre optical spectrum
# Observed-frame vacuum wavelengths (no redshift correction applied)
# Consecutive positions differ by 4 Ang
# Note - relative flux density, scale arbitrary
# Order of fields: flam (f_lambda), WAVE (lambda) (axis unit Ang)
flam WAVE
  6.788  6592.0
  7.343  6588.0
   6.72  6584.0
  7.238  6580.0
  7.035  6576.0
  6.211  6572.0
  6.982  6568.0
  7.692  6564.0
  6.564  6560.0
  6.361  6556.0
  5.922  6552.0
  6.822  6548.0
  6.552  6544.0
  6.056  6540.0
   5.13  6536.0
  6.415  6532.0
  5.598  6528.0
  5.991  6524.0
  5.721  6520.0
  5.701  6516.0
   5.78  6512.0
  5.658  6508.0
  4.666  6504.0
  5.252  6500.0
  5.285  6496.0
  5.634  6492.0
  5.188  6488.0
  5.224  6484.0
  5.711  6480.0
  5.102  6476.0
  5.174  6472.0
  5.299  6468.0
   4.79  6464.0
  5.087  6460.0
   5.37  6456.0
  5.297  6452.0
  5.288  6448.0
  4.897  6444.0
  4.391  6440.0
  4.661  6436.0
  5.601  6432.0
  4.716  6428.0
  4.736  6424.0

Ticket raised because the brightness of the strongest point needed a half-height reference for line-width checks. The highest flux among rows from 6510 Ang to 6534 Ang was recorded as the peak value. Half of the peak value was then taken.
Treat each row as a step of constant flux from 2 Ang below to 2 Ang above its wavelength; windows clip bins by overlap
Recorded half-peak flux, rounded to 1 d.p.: 3.2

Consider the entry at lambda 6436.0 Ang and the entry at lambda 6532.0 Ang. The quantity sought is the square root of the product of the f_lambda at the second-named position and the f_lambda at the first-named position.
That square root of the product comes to 5.47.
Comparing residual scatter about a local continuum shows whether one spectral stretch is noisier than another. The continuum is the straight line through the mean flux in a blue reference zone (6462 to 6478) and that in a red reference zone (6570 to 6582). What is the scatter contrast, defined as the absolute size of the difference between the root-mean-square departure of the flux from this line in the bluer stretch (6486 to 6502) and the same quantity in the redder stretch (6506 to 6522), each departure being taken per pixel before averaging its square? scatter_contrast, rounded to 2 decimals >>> 0.12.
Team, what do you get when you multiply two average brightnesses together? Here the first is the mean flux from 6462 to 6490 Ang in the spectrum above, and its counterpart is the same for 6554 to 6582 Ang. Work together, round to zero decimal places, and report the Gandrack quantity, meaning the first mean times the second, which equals 36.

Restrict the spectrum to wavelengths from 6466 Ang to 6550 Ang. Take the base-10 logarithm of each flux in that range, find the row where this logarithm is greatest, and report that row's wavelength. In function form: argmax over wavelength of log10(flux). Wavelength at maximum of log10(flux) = 6548.0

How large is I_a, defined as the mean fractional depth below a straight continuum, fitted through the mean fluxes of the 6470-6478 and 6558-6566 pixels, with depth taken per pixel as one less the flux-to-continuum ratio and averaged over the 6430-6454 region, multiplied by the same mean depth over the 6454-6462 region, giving 0.013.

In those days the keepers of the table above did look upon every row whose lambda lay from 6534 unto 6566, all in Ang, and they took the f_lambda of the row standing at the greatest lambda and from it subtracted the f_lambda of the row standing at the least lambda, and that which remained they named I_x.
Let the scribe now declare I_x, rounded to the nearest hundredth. 2.56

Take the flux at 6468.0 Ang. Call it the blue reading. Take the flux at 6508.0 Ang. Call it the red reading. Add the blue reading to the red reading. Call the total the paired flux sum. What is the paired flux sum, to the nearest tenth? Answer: 11.0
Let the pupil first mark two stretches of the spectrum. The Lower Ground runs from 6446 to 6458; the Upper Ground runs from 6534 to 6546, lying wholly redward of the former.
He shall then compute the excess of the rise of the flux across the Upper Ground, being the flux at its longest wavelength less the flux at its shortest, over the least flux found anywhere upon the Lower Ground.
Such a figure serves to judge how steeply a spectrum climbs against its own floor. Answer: -3.9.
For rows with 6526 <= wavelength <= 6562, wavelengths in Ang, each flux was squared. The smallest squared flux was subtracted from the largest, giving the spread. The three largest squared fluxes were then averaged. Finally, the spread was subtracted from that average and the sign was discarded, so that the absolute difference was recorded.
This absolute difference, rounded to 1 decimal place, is 24.0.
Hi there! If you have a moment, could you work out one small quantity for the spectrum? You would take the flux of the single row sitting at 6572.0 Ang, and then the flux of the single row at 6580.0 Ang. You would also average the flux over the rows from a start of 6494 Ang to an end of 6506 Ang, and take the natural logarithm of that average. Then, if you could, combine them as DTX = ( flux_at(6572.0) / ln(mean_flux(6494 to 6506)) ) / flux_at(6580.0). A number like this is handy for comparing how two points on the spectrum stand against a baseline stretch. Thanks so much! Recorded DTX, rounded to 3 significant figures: 0.529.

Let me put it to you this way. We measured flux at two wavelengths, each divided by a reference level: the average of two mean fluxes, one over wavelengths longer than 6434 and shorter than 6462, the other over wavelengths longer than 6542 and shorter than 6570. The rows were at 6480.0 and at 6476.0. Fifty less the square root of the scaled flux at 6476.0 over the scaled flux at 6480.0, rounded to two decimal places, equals 49.05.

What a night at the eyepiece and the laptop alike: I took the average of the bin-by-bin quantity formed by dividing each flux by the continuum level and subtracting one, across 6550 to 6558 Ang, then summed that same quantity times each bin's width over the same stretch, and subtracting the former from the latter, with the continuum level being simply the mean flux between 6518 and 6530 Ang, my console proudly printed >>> 0.5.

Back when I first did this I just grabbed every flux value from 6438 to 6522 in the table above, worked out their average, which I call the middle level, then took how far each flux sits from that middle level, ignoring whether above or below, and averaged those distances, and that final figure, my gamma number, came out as 0.27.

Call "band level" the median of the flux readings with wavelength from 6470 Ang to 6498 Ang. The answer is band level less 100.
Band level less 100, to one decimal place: -94.8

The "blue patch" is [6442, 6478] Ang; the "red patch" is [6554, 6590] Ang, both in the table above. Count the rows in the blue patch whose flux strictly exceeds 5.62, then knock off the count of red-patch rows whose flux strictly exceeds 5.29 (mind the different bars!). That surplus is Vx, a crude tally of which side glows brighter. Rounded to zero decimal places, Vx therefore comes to -9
